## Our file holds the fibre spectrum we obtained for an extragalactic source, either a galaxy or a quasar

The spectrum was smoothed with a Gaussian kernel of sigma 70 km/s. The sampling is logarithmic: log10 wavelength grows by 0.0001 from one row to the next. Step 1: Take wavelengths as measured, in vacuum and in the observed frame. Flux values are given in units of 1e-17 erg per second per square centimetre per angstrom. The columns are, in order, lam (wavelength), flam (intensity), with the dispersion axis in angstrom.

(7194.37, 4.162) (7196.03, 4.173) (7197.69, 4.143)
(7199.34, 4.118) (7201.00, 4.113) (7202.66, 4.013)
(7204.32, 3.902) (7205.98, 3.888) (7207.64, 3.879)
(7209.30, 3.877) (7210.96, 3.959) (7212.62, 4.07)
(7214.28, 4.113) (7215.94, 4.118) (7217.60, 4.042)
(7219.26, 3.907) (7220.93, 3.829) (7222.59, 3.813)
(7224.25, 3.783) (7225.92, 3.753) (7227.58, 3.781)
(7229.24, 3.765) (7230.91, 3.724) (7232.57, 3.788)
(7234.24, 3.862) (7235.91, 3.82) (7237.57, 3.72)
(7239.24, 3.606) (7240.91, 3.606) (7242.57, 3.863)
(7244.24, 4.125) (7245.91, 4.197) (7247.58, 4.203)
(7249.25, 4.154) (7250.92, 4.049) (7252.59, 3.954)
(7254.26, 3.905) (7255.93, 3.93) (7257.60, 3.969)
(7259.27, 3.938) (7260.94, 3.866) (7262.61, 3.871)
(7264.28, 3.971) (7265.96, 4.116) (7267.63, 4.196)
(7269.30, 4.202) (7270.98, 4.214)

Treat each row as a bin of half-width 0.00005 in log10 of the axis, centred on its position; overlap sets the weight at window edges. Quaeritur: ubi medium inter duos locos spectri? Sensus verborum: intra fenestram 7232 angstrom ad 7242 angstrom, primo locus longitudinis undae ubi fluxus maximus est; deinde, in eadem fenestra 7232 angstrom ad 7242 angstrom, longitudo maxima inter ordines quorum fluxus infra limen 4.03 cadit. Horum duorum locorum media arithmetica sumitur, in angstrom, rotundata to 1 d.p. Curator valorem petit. 7237.6 angstrom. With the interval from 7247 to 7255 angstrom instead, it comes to 7250.9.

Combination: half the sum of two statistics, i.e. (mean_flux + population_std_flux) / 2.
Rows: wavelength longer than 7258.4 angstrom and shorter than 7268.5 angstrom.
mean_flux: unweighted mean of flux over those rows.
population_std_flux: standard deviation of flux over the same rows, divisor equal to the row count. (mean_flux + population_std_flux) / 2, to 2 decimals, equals 2.06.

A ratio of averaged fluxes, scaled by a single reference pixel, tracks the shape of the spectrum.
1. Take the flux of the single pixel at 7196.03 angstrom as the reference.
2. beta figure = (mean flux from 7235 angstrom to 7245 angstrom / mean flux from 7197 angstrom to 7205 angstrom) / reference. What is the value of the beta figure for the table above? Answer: 0.224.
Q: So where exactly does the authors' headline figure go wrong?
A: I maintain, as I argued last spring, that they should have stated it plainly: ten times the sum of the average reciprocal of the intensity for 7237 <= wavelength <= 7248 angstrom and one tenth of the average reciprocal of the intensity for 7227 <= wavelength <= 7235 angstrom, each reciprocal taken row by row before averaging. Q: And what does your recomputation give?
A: 2.84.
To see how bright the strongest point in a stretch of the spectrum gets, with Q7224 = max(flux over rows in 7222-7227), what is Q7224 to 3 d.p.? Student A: 3.813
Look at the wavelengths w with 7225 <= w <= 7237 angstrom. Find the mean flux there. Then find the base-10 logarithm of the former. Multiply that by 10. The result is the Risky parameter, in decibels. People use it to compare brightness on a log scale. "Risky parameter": 5.78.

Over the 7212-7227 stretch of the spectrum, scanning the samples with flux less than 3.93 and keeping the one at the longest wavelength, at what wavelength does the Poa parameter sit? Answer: 7225.92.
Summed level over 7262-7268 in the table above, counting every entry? 16.2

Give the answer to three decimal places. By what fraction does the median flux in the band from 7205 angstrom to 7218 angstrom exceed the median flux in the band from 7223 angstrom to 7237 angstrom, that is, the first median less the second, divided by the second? 0.058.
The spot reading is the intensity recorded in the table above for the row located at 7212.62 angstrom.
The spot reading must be 4.07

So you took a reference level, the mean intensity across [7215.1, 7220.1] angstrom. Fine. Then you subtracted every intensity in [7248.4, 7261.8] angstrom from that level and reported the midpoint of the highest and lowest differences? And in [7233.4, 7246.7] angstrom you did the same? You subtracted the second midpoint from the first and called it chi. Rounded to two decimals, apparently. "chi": -0.11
